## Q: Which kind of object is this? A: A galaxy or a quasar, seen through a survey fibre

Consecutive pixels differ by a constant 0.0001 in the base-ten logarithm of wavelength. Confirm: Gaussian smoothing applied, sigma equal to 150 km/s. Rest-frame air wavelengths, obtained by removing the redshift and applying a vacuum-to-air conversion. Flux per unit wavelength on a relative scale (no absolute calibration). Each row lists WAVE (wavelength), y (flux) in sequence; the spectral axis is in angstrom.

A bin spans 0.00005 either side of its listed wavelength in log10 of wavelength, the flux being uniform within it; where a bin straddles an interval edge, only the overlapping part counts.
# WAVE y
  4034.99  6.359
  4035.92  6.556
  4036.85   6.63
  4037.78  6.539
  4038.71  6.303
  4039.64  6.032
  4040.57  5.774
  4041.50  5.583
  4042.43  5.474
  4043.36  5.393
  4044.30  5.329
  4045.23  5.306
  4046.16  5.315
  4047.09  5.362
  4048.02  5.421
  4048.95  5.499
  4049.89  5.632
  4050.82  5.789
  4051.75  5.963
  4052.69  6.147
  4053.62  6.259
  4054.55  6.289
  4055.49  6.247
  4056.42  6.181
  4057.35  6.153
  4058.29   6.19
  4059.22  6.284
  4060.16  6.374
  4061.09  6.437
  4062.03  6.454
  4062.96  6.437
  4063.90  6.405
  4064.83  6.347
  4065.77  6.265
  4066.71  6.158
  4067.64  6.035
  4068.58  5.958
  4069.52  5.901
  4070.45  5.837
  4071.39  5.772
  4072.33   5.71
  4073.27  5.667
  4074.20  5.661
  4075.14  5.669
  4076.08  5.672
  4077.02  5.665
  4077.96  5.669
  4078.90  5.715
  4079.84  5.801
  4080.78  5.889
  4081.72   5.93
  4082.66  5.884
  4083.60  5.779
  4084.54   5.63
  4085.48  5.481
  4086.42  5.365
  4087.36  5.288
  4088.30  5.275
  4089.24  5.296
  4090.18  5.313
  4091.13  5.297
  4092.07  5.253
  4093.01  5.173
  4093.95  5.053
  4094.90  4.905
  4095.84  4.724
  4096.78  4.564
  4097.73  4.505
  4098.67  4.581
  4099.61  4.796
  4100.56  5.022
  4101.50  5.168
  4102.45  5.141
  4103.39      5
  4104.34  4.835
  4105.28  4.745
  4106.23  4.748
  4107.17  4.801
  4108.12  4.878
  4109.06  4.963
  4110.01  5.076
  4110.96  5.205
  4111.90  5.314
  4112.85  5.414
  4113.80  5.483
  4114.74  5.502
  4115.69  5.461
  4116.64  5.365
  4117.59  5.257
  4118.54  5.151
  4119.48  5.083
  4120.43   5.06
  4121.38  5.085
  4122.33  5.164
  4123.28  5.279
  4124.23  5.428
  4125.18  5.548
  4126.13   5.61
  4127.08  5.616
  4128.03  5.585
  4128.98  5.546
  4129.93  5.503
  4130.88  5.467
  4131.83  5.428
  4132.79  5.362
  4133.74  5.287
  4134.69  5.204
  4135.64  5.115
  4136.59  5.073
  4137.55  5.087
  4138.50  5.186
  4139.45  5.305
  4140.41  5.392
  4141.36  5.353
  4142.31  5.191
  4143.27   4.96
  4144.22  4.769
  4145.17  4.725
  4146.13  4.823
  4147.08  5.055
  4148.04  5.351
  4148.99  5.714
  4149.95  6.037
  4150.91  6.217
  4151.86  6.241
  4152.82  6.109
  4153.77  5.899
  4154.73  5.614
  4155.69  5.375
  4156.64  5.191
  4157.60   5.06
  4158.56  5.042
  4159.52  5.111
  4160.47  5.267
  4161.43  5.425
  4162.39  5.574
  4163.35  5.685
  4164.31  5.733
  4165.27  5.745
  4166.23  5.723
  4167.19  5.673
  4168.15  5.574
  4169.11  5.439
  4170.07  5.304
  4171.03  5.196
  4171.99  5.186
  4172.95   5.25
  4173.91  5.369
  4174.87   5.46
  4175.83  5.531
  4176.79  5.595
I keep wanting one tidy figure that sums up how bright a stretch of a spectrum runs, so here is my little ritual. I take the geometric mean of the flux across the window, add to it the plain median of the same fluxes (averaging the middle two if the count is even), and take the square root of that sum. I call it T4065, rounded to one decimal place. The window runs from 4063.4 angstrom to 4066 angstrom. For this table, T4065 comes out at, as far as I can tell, 3.6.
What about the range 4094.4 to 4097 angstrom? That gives 3.1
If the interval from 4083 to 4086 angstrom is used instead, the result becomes 3.4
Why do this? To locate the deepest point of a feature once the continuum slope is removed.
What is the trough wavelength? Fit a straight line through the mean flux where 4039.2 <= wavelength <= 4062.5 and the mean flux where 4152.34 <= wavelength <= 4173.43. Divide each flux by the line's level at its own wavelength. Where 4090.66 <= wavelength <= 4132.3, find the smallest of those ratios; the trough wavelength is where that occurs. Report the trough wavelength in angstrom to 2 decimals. 4097.73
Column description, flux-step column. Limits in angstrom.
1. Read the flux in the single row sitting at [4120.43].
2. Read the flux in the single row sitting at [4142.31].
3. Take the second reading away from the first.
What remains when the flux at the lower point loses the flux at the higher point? -0.1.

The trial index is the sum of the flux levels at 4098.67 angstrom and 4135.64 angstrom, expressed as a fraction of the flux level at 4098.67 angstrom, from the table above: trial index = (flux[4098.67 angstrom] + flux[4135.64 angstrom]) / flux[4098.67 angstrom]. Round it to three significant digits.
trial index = 2.12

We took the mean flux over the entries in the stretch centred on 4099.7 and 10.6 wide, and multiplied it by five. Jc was 24.2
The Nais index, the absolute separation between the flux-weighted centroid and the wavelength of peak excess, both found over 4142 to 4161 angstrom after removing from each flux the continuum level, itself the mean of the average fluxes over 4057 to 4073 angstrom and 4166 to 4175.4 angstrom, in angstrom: 1.8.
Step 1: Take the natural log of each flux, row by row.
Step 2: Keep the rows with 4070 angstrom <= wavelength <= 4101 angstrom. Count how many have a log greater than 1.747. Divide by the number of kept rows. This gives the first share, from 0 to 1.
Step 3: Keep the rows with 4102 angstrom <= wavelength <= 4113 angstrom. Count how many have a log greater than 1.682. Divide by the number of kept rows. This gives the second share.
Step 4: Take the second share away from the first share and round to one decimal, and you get 0.1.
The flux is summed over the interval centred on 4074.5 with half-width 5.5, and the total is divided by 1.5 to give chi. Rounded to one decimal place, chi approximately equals 45.8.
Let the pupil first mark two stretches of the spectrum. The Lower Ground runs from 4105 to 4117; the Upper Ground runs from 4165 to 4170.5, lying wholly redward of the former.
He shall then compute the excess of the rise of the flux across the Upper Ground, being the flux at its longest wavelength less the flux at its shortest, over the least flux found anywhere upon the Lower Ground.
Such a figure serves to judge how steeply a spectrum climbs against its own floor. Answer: -5.19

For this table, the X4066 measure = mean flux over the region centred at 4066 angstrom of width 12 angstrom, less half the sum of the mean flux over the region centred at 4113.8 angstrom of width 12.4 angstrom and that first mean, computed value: 0.5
